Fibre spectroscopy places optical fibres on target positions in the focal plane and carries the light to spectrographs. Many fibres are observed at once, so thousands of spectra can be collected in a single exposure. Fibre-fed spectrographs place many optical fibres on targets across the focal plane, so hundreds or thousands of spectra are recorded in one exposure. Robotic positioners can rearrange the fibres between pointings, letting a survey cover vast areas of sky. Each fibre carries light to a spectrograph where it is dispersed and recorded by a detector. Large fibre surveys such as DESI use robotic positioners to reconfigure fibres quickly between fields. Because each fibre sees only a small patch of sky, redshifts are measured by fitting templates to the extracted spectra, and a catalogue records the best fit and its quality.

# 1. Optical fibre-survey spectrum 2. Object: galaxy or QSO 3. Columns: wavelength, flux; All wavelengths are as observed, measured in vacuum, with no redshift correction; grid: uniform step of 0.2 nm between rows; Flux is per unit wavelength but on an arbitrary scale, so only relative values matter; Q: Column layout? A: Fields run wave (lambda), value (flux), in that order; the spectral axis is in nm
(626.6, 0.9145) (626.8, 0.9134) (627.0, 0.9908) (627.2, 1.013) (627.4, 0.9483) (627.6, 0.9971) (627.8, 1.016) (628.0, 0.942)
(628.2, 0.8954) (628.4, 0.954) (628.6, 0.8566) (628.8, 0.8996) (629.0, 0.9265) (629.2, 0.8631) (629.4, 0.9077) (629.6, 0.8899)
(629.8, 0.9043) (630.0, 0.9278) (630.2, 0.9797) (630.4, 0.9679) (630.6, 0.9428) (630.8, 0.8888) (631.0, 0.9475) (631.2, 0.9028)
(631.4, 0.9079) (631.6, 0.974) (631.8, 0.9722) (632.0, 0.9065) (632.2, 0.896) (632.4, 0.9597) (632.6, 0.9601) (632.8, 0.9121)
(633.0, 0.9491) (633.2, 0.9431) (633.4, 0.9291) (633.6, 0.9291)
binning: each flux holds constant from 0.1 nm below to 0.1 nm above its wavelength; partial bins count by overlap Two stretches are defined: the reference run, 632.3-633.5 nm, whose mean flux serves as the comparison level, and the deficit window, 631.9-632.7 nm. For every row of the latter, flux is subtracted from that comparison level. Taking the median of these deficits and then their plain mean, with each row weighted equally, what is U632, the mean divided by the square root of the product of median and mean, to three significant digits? 1.13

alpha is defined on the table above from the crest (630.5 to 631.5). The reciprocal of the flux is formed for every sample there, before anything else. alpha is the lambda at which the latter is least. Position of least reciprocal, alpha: 631.0 nm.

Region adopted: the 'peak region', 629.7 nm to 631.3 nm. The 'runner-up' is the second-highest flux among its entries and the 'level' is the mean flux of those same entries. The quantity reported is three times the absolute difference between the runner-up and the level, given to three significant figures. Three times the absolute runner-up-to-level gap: 0.106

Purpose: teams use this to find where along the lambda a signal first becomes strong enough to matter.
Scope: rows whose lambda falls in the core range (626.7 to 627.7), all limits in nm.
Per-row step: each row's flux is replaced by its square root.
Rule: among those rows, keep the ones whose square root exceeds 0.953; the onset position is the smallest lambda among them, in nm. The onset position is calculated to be 626.8 nm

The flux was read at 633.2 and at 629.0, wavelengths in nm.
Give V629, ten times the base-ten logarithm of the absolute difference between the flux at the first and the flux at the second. -17.8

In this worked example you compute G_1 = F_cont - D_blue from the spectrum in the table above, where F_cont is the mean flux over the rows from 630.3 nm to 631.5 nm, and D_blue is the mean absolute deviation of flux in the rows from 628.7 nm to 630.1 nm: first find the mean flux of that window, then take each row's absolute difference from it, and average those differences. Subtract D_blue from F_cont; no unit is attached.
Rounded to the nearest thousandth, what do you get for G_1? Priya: 0.910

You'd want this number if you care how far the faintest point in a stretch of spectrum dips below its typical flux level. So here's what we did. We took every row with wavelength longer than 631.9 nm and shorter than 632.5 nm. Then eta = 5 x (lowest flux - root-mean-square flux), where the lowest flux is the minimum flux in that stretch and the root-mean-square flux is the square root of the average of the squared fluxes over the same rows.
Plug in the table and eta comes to -0.126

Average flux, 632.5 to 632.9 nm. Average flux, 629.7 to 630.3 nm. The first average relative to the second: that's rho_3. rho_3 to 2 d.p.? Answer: 1.00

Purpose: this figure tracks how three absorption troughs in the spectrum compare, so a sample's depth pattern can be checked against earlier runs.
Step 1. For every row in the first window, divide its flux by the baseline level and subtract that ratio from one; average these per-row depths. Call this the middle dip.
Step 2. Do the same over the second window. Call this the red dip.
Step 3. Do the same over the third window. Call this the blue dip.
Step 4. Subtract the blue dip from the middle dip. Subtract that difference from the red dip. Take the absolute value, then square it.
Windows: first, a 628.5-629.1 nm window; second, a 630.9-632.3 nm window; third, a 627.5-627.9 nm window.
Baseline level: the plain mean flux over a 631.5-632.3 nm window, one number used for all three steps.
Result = 0.0125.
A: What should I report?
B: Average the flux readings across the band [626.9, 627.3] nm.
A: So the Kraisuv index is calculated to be 1.00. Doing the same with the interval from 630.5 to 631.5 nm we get 0.92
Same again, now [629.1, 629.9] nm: 0.89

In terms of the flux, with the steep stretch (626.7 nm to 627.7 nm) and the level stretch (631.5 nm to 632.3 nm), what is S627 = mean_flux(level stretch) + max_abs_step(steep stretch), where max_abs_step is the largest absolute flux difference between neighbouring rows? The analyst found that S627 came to 1.01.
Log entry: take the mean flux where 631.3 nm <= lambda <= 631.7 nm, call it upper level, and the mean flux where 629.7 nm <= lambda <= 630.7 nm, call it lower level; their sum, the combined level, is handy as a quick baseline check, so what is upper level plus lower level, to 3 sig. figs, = 1.89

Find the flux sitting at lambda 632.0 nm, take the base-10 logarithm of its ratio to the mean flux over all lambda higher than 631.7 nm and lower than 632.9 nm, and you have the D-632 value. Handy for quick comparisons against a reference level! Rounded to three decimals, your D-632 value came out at -0.013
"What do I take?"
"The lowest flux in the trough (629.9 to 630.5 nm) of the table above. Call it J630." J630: 0.9278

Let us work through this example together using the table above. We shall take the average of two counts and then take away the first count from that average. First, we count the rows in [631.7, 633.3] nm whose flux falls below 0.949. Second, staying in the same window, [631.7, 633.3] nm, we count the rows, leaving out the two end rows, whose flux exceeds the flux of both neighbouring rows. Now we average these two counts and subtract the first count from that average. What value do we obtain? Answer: -1.0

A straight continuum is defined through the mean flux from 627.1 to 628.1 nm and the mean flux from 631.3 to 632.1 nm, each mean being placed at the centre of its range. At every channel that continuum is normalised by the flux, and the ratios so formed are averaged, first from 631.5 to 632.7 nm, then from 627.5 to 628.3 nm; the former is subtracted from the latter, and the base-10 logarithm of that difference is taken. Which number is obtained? -1.54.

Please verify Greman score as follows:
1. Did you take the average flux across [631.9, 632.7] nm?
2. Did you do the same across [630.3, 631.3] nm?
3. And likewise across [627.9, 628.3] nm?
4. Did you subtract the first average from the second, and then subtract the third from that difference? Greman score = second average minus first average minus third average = -0.919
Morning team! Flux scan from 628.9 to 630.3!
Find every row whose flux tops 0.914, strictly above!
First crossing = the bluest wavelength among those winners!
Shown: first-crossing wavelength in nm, 629.0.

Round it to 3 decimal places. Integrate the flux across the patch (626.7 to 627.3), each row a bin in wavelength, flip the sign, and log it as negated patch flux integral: -0.583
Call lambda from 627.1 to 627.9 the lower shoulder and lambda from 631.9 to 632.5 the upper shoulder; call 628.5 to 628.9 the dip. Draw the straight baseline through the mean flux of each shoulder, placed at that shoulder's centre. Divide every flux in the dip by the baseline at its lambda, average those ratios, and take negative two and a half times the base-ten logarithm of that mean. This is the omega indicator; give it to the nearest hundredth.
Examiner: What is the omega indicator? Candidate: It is 0.11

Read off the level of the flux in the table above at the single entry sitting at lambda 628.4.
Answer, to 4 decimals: 0.9540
